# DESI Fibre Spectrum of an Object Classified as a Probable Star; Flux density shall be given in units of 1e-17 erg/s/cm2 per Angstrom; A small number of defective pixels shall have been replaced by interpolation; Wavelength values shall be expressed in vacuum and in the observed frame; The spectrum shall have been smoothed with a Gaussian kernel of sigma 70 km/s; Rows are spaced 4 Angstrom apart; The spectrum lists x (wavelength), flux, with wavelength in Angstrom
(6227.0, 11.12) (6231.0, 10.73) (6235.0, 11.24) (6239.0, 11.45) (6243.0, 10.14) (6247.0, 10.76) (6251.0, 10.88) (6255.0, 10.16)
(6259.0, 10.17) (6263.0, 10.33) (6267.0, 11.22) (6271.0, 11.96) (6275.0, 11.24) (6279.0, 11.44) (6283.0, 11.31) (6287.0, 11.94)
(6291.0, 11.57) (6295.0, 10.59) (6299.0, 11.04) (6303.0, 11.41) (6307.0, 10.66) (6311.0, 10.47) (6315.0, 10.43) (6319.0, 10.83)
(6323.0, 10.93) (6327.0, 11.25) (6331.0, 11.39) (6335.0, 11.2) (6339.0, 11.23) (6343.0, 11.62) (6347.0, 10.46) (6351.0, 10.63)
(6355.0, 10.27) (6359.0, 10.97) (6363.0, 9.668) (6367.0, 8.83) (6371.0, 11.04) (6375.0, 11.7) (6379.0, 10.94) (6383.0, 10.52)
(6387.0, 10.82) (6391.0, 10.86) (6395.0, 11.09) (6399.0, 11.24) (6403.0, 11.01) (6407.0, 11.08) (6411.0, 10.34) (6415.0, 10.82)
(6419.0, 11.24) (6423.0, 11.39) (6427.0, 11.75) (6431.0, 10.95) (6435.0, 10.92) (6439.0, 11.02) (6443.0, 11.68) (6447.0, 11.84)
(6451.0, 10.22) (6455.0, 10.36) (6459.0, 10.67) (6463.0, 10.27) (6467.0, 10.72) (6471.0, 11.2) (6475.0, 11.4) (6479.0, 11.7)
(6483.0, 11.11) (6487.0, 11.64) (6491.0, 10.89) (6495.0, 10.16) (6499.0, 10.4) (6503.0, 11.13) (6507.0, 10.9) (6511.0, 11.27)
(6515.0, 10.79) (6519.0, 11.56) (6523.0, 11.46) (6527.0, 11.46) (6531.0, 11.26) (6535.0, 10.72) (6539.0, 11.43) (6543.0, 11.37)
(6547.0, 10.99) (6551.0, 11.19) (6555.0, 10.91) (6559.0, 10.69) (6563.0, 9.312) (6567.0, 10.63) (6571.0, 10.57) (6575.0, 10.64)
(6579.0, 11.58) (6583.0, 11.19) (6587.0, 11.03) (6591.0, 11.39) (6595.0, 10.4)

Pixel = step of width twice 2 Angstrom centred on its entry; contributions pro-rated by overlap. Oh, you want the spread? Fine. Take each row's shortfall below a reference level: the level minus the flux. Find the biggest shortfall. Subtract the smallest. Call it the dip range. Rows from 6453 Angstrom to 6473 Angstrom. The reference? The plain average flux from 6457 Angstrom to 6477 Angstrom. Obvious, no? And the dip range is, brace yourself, 0.9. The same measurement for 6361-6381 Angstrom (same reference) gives 2.9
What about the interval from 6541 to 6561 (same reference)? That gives 0.7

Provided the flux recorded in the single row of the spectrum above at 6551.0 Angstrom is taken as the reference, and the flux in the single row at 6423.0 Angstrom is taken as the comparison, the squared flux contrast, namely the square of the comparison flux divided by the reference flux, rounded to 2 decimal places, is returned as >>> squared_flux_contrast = 1.04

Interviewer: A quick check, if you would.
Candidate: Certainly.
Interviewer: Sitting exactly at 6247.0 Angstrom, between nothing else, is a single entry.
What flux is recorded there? 10.76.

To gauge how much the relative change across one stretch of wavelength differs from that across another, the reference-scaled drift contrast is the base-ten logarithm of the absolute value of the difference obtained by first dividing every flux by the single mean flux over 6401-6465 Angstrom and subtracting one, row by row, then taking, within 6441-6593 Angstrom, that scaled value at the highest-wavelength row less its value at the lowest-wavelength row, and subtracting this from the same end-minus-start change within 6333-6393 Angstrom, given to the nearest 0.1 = -2.3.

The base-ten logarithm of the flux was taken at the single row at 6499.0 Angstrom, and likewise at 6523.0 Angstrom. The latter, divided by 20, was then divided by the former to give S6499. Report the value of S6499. 0.0521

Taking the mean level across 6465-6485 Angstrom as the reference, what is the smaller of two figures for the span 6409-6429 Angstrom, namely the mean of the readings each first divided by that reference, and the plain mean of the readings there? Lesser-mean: 0.989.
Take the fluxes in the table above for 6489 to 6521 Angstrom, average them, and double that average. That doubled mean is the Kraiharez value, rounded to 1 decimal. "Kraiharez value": 21.8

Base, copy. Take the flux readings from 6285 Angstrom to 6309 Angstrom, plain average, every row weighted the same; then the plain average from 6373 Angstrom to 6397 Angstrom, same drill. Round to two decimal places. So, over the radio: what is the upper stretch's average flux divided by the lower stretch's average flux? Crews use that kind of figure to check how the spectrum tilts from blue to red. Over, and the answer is 0.98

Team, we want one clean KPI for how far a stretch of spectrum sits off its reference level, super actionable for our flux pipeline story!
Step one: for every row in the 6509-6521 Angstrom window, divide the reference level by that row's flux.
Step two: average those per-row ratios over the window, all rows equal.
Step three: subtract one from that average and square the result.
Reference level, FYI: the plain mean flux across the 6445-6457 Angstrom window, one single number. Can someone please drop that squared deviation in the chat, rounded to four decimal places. 0.0012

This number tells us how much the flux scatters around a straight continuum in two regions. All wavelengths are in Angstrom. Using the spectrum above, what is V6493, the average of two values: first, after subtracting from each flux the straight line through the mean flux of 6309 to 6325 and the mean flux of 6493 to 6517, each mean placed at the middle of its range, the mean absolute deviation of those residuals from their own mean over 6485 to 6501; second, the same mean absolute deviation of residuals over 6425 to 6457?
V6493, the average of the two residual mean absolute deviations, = 0.50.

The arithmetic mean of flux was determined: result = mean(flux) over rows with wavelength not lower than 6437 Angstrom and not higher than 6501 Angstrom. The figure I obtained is 11.0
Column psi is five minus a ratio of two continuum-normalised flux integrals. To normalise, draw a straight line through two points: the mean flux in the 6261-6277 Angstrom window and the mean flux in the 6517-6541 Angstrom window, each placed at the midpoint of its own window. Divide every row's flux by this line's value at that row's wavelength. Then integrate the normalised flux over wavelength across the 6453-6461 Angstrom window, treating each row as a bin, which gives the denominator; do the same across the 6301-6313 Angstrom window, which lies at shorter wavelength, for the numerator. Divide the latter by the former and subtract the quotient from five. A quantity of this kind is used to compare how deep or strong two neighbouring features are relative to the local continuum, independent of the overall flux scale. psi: 3.4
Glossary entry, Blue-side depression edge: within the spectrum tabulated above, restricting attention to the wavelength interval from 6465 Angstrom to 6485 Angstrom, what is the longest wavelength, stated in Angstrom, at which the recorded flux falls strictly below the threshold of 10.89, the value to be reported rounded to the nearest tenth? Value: 6467.0 Angstrom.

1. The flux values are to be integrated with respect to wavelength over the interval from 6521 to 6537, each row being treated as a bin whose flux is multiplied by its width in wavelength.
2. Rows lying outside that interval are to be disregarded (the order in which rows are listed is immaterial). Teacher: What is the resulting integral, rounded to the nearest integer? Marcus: 180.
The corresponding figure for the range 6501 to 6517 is 176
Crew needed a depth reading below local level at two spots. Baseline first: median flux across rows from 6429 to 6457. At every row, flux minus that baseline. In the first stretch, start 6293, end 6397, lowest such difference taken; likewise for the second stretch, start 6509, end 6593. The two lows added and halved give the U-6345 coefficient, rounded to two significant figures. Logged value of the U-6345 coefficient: -1.9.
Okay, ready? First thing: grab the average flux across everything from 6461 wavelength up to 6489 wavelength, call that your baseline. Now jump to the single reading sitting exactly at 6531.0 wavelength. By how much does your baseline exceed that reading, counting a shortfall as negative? -0.1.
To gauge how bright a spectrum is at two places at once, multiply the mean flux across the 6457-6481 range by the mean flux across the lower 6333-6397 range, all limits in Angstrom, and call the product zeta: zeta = 118.1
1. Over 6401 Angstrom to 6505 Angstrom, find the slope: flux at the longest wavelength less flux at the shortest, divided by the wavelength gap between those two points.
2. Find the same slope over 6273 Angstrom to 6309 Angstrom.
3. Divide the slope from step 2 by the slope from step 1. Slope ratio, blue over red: -15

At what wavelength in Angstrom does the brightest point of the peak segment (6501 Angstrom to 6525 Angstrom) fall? 6519.0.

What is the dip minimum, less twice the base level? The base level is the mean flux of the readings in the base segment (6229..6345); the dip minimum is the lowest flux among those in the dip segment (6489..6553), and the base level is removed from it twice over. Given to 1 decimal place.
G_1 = -11.9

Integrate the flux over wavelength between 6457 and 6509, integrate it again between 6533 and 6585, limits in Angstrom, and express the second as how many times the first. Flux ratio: 0.993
